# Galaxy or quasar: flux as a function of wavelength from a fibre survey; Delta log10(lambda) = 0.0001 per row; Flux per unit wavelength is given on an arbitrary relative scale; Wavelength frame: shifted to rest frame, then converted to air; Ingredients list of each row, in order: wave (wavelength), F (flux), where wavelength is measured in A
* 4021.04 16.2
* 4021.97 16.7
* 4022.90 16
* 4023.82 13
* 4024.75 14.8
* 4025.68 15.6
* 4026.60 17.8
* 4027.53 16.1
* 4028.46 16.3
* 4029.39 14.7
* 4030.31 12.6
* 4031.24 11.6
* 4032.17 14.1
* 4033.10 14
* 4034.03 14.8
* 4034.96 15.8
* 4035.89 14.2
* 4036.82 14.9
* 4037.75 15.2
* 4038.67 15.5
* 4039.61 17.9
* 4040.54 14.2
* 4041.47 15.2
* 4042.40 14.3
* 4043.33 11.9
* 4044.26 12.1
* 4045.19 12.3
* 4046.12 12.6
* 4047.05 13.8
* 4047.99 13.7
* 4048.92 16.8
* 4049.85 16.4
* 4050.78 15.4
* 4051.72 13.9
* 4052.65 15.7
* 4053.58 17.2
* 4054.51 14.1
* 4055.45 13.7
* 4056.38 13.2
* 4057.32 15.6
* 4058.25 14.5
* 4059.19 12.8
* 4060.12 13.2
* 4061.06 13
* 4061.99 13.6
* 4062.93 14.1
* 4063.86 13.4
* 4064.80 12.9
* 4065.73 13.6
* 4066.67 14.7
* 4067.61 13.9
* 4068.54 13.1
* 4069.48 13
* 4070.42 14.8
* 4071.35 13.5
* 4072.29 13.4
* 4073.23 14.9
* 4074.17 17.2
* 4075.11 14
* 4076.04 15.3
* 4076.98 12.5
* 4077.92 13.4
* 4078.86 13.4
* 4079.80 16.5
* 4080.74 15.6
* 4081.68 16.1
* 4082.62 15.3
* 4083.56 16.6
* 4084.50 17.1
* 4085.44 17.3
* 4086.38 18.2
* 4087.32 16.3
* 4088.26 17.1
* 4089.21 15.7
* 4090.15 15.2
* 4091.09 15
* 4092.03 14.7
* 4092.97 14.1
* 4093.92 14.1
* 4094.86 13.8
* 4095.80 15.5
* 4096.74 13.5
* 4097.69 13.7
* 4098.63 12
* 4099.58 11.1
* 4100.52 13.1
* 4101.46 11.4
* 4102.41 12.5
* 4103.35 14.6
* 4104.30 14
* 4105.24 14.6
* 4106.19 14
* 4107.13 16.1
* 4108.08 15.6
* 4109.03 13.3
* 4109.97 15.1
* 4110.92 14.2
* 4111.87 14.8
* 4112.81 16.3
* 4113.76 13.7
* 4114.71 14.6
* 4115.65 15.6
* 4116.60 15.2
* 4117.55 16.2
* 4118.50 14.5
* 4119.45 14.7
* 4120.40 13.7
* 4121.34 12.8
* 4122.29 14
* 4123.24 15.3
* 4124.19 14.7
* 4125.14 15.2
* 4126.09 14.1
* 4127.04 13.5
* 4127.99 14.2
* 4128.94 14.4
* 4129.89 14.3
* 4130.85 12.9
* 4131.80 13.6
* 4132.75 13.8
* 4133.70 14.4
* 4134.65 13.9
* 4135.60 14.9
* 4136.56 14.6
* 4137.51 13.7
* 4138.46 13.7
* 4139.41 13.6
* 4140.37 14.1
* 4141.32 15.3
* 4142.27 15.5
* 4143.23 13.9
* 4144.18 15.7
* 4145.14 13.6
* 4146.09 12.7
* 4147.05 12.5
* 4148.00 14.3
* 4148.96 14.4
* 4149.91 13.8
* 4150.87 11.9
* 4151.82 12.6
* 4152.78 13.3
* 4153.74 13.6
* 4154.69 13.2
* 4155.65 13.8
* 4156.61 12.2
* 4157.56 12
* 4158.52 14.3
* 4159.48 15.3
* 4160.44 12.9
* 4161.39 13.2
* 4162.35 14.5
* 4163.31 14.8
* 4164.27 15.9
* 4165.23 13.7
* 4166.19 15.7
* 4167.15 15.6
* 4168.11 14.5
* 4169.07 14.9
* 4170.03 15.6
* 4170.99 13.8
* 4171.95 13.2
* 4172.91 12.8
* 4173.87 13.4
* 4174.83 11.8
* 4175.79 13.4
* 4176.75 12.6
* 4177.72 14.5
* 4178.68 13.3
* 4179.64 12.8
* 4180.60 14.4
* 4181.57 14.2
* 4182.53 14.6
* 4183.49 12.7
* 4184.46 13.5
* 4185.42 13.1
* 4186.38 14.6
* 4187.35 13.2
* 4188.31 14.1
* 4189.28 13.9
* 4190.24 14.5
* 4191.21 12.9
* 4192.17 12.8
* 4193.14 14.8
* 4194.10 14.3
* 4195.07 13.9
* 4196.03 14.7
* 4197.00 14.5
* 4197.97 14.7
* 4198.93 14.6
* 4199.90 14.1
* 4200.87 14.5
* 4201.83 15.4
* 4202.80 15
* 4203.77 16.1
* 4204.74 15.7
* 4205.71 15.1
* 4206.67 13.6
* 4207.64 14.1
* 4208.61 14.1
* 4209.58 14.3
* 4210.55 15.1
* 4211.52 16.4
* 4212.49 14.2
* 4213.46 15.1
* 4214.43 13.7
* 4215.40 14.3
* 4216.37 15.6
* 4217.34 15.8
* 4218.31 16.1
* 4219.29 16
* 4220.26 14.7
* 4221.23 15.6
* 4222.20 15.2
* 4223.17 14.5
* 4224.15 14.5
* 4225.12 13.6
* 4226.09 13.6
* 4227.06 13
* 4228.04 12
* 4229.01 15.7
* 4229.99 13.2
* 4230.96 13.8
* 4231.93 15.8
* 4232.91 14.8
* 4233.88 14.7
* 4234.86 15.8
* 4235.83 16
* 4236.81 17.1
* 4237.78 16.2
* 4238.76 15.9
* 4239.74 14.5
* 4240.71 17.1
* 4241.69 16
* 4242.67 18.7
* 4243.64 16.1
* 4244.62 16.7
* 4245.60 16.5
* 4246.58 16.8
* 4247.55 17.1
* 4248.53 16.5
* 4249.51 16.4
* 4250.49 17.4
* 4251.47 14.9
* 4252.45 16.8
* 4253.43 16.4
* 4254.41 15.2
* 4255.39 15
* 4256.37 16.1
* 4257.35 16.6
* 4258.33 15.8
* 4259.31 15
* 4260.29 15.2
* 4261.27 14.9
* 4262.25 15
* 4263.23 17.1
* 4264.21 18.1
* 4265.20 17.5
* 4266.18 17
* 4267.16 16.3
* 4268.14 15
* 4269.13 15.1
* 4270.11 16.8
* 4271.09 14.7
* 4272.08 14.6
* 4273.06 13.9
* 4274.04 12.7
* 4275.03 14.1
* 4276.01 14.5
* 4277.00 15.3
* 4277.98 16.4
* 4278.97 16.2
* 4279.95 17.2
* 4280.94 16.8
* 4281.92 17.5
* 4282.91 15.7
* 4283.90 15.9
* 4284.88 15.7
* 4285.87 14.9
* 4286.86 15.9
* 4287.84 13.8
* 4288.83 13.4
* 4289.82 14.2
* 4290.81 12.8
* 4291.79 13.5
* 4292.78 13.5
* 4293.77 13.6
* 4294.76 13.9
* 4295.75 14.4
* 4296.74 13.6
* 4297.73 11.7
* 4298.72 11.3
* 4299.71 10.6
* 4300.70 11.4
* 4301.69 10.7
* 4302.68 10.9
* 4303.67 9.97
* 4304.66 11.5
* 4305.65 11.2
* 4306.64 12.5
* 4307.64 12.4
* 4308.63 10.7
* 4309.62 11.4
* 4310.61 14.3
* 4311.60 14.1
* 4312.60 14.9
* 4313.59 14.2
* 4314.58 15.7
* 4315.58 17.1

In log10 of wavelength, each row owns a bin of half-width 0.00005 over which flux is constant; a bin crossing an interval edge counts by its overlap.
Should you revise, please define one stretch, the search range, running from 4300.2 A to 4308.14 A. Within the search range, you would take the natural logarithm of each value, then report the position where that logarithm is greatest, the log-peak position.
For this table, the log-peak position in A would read 4306.64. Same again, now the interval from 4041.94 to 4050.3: 4048.92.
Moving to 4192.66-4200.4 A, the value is 4193.14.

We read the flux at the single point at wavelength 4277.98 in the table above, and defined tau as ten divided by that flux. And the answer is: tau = 0.61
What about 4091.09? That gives 0.67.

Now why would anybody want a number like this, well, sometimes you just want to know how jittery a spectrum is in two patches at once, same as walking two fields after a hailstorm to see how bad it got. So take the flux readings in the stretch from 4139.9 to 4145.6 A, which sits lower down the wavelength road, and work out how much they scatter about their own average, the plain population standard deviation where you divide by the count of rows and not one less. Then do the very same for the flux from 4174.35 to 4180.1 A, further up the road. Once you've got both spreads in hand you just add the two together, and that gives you 1.67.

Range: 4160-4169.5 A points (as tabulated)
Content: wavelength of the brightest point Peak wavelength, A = 4164.27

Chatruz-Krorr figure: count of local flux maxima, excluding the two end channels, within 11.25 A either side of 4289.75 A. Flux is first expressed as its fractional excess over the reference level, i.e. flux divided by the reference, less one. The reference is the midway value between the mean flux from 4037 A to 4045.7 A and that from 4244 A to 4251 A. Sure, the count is 6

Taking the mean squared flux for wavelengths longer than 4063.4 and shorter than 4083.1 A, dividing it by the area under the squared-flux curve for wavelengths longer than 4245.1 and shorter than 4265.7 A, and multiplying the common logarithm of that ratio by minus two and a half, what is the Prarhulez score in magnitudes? 3.55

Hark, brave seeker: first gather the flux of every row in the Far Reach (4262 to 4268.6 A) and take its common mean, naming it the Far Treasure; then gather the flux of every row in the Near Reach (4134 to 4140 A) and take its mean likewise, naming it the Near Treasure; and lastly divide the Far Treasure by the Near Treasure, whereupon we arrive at 1.18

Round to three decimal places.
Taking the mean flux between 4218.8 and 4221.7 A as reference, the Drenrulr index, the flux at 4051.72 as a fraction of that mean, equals 0.901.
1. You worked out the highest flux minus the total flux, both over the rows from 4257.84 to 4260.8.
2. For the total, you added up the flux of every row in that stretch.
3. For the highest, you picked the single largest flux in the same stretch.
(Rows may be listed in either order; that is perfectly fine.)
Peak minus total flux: -30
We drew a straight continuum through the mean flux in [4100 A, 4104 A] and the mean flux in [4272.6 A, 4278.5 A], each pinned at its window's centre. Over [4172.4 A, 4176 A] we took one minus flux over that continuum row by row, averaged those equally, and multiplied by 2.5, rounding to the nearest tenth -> 0.1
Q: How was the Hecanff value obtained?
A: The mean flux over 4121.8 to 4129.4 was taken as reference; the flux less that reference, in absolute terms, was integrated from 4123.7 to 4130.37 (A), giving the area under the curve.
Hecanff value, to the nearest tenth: 2.5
